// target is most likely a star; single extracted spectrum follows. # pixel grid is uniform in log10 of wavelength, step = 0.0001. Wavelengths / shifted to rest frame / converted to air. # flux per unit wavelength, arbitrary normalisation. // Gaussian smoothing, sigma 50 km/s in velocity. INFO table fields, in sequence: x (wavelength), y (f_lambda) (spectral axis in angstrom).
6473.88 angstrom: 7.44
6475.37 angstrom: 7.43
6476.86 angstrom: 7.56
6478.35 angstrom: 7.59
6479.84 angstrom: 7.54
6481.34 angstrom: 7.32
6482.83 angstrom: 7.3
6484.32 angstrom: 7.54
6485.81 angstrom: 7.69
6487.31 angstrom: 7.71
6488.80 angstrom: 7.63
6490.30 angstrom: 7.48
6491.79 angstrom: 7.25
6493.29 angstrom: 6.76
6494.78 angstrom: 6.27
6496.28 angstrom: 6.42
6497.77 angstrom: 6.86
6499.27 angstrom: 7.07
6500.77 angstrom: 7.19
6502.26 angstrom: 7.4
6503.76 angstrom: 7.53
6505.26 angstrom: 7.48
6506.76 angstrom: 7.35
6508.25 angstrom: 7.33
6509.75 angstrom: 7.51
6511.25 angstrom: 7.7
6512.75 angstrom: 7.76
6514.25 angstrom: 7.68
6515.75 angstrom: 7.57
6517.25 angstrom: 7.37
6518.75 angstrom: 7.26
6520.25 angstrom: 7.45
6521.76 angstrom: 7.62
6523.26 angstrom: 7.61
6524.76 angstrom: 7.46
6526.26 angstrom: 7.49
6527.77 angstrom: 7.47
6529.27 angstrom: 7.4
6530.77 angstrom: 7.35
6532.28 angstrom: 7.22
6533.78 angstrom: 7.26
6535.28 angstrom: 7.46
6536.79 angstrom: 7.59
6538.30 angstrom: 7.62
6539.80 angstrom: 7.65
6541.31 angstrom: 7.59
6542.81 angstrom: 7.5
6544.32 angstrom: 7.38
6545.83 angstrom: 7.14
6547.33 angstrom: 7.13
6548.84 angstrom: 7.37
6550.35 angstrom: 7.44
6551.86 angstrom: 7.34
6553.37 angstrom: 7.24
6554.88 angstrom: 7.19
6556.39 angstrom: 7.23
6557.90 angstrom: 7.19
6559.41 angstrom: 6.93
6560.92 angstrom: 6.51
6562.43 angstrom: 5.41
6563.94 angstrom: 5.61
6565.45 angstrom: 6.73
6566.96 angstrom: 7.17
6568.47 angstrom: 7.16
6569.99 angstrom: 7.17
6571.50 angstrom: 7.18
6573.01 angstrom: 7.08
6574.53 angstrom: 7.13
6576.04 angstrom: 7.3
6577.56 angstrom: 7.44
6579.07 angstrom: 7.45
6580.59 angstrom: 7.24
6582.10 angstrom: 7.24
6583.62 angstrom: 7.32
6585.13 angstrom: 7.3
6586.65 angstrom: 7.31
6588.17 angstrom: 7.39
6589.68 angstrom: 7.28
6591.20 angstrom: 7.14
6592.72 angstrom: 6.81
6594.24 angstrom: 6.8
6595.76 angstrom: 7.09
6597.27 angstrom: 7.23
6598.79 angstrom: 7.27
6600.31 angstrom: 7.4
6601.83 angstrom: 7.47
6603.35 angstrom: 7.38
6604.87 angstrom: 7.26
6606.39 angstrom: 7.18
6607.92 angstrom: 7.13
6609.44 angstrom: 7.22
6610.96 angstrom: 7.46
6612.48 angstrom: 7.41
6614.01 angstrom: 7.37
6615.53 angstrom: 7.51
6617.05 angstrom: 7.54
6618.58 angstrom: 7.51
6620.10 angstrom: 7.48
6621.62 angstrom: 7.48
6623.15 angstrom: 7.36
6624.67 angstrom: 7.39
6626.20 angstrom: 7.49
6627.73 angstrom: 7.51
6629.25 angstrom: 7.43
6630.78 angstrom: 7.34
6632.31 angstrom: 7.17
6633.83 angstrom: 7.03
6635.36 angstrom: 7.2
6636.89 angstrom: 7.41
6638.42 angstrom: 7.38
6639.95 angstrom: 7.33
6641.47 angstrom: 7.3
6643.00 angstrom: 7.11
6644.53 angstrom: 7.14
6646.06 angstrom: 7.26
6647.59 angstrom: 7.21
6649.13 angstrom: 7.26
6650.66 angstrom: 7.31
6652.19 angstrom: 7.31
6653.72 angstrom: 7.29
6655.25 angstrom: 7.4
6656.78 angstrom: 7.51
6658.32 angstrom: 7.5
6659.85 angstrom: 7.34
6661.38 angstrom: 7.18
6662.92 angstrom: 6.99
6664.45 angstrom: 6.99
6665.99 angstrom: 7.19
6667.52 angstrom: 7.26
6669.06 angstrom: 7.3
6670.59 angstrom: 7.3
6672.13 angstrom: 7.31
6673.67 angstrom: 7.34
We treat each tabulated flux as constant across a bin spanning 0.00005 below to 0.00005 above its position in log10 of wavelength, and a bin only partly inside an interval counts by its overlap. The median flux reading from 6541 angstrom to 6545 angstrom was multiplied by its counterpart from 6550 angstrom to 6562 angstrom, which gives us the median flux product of 54.1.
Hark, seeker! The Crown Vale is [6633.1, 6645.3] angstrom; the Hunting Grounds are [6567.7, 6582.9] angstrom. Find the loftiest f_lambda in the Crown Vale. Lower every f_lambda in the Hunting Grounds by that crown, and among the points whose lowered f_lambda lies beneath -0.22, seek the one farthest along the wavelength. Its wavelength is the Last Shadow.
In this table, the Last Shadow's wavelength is 6574.53 angstrom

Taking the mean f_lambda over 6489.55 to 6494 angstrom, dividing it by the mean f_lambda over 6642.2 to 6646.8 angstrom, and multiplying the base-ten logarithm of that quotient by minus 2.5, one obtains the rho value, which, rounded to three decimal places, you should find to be 0.001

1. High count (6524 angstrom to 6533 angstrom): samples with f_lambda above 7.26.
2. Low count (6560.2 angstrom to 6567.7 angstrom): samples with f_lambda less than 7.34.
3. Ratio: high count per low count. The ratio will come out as 1.0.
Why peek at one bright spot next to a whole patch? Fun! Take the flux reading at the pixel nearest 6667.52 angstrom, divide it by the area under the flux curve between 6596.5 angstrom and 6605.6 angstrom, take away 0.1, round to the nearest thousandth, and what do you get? 0.009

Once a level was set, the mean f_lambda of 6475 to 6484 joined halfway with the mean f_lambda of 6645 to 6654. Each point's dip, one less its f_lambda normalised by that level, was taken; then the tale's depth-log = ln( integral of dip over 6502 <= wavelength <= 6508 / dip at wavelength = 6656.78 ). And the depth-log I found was 1.1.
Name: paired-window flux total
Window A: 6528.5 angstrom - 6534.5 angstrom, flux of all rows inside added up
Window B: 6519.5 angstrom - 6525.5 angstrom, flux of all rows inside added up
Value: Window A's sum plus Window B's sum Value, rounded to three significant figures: 59.4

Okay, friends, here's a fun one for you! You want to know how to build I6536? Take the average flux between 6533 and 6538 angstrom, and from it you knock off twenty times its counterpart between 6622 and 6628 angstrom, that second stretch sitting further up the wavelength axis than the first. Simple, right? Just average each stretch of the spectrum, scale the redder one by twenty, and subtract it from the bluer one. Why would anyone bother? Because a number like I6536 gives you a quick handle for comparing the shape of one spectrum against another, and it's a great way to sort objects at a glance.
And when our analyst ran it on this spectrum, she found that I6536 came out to -141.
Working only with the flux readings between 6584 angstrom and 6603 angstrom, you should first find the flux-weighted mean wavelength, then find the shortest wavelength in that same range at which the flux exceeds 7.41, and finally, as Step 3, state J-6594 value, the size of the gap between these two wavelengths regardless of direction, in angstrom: 8.3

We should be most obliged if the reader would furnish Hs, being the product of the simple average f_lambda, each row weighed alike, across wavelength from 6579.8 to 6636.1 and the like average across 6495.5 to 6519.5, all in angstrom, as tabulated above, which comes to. 53.6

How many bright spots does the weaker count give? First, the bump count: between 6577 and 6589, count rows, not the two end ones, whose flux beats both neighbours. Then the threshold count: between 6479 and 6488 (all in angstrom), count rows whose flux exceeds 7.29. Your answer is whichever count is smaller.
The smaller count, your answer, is 2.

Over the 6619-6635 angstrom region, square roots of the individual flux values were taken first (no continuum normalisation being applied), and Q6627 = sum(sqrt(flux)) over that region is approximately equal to 27.1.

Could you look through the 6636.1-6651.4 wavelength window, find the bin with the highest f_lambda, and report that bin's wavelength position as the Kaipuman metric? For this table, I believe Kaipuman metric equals 6636.89 angstrom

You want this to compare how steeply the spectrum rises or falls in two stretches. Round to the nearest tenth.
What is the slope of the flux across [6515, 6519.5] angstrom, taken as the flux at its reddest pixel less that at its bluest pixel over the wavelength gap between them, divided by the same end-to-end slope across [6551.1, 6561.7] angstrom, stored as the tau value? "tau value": 1.1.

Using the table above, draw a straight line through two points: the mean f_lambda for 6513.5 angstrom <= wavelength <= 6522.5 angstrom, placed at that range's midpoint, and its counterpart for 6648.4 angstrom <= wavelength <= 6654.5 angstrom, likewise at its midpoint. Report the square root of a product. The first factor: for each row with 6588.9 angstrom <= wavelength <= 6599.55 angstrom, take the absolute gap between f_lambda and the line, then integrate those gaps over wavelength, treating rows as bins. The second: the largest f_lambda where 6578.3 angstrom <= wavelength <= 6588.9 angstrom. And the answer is 4.8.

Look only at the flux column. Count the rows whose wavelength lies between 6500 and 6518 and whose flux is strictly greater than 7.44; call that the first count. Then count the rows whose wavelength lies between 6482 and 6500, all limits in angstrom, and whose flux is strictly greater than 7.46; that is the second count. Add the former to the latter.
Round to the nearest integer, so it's 12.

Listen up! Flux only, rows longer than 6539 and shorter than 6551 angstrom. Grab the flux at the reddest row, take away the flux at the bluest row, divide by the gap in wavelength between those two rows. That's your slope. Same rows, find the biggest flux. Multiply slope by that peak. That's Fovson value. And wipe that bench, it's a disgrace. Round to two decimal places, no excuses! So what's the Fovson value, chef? -0.15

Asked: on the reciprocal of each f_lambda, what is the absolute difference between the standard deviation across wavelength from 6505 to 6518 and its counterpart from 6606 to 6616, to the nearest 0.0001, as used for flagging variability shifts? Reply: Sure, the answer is 0.0001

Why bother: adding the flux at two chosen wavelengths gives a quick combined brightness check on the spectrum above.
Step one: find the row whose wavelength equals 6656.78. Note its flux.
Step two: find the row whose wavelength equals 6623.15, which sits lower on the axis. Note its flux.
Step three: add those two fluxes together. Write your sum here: 14.9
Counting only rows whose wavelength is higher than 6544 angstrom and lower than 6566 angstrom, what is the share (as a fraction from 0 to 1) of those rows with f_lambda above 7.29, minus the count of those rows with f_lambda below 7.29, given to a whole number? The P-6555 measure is -11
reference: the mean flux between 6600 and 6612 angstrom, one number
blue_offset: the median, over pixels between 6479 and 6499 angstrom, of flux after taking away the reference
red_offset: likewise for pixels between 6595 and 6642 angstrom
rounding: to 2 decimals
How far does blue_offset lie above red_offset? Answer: -0.06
